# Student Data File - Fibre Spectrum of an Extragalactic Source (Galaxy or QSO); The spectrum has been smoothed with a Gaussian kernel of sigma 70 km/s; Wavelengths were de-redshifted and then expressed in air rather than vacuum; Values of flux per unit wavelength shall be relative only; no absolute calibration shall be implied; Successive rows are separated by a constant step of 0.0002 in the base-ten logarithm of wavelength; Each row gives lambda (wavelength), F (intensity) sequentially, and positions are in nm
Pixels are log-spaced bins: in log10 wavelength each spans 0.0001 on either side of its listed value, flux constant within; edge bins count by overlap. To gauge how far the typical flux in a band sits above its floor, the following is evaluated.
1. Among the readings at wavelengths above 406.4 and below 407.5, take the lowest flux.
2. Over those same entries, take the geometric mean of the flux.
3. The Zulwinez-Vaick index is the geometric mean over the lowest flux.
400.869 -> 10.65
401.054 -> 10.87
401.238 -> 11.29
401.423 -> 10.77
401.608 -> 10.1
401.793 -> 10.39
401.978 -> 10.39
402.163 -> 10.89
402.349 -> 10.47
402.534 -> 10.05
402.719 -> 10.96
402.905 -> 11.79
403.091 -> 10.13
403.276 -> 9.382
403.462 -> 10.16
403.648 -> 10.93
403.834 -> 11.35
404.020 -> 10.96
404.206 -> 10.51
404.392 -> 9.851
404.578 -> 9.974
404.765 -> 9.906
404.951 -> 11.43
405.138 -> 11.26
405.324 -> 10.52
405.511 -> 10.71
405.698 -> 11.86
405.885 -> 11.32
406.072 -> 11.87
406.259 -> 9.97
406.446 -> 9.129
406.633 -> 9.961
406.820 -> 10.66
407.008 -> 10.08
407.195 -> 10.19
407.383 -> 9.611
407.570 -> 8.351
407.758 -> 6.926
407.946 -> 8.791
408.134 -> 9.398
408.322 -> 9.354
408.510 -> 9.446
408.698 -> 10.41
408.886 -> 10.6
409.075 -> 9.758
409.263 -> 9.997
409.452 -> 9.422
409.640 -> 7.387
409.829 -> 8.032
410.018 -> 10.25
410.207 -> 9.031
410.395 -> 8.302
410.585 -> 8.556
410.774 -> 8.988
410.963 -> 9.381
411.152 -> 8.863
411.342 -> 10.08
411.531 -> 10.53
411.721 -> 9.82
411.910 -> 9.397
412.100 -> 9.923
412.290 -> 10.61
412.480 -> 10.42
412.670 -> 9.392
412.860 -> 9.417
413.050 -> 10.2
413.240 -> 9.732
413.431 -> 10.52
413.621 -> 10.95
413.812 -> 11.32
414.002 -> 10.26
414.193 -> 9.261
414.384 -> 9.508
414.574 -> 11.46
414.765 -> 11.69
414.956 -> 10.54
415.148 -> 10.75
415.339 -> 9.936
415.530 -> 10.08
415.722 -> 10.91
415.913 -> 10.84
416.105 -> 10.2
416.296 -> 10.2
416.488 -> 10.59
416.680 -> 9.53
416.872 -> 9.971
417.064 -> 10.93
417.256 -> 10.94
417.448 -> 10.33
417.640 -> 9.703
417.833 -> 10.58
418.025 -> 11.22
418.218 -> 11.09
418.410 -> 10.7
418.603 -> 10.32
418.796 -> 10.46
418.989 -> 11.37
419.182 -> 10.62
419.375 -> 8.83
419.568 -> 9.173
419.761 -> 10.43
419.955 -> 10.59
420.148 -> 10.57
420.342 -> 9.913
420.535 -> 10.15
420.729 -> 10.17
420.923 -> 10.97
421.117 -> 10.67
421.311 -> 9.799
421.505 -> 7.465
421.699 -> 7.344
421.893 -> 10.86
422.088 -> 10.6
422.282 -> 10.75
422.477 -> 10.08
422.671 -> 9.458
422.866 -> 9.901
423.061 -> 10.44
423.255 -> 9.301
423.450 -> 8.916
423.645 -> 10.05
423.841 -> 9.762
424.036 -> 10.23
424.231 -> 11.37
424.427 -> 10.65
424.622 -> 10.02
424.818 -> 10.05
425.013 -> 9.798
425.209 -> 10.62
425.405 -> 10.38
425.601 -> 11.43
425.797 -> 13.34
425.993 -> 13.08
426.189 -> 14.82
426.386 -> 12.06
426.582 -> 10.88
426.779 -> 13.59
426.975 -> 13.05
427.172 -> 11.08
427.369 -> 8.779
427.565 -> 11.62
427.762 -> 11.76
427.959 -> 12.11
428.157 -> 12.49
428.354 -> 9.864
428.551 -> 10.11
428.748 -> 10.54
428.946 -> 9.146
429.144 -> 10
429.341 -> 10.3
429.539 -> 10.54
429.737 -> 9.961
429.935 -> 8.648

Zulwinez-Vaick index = 1.09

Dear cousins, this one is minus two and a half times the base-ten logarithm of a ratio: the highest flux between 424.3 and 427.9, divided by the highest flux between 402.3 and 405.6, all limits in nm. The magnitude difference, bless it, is -0.2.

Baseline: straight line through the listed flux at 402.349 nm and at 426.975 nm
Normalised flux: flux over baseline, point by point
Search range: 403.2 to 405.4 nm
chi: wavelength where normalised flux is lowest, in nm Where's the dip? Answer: 403.276 nm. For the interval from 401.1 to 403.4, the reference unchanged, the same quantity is 403.276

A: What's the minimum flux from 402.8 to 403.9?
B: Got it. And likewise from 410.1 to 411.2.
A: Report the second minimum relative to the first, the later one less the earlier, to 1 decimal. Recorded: -1.1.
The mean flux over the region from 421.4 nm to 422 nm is 8.6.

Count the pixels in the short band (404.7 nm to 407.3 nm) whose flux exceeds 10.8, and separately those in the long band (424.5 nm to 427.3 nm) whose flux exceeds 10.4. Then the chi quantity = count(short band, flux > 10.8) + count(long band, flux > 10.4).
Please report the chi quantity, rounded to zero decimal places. 15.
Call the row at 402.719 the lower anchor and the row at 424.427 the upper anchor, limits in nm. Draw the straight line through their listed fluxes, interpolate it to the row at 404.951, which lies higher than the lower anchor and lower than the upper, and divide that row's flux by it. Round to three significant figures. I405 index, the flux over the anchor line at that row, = 1.05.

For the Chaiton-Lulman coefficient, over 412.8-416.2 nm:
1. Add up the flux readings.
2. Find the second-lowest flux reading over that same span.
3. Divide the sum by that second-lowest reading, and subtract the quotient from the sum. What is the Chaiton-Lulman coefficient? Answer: 168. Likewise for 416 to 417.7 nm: 83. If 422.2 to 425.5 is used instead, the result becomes 153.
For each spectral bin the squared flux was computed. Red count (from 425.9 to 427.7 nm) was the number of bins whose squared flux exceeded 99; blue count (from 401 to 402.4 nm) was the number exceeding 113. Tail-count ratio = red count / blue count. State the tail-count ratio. 2.0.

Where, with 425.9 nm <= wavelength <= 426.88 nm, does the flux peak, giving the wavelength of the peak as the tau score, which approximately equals 426.189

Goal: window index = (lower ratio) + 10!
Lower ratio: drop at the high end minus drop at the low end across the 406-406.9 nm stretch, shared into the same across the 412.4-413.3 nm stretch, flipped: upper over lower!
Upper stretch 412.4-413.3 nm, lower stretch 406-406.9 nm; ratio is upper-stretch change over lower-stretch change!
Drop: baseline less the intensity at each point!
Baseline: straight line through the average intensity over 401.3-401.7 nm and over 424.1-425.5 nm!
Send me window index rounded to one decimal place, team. 10.6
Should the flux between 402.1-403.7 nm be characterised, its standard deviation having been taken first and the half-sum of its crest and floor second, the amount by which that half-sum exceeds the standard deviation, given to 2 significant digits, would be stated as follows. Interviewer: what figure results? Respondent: 9.9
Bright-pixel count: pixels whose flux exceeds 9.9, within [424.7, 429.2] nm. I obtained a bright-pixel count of 19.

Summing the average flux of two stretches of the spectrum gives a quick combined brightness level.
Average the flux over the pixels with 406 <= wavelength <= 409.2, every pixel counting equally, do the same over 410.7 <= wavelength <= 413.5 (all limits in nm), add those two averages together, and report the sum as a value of 19.5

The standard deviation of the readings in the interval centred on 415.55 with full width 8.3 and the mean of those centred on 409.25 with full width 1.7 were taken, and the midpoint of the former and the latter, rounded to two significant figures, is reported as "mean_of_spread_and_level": 5.1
